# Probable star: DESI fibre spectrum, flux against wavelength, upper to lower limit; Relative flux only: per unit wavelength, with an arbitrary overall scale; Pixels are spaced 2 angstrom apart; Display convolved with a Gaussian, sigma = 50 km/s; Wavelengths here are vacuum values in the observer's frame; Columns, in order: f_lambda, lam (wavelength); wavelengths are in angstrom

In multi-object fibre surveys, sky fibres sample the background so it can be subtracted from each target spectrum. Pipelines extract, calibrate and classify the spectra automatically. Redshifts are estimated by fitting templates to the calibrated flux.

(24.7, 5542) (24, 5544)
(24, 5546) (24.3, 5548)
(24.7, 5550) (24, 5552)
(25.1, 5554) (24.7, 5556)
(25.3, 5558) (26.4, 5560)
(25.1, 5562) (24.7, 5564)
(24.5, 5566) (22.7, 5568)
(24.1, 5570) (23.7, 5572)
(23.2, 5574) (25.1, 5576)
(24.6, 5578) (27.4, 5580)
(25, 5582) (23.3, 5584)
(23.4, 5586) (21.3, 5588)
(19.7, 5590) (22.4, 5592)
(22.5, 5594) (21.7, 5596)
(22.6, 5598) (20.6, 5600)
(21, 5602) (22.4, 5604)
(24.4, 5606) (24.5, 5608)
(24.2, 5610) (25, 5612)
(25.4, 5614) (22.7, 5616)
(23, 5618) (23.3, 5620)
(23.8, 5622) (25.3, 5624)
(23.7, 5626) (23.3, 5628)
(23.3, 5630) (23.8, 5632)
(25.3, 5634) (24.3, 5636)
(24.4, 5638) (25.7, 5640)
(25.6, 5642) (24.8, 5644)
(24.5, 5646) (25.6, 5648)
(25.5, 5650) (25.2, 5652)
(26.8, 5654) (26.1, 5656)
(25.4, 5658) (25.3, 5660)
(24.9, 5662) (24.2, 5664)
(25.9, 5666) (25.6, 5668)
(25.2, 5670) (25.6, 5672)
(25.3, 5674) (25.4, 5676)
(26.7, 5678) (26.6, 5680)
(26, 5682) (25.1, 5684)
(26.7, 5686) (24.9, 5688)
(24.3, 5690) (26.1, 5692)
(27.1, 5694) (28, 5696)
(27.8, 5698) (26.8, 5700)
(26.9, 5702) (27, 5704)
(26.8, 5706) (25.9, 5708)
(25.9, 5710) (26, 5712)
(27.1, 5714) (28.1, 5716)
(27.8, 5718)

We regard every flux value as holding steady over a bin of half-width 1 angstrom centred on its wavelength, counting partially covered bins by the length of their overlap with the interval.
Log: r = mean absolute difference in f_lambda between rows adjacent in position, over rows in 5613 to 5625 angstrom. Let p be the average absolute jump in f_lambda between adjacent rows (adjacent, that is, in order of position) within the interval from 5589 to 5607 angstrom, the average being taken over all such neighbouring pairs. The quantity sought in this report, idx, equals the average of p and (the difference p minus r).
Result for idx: 0.8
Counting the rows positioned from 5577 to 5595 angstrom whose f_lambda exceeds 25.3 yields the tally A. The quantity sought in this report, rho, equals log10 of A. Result 0.00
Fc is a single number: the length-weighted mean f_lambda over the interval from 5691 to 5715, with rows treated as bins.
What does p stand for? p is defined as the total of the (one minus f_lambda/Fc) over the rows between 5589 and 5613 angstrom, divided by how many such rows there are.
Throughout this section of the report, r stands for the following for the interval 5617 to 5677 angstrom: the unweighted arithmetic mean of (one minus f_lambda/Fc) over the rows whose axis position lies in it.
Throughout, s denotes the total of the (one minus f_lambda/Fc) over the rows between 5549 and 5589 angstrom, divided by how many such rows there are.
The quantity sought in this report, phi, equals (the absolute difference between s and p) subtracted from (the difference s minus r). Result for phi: -0.05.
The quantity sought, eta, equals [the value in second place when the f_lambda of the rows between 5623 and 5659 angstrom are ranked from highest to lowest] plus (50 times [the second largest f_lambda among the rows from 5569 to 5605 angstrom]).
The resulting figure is 1281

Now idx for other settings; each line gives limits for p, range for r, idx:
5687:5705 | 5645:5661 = 0.4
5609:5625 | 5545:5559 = 0.6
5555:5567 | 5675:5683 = 0.4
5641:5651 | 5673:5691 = 0.1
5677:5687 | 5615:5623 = 0.6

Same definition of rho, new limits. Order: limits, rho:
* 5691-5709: 0.95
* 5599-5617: 0.00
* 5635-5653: 0.60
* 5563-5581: 0.00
